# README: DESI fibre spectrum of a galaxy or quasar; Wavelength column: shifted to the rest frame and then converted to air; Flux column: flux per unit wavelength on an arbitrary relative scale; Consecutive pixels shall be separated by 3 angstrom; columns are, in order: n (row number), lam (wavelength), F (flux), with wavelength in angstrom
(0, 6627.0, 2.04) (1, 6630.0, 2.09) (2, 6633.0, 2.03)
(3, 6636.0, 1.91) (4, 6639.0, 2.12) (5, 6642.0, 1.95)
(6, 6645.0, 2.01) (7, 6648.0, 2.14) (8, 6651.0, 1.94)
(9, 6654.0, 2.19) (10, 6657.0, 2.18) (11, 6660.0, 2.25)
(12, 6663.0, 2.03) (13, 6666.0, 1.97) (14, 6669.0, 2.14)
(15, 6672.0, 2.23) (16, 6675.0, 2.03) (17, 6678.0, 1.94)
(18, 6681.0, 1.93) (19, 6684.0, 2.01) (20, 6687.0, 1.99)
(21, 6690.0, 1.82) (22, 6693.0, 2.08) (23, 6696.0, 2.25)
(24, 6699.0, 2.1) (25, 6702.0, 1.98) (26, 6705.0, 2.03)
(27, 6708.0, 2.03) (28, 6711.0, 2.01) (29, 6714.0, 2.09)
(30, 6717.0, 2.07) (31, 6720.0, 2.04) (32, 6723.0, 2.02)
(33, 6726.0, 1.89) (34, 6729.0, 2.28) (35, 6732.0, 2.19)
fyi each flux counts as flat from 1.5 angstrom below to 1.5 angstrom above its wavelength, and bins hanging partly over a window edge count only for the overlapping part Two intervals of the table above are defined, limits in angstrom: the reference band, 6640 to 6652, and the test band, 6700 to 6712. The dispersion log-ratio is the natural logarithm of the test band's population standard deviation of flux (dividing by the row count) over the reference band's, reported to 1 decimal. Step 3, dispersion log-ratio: -1.4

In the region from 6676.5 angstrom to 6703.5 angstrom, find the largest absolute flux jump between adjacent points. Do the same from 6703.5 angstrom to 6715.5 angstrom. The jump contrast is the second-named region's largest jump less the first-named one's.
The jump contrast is -0.18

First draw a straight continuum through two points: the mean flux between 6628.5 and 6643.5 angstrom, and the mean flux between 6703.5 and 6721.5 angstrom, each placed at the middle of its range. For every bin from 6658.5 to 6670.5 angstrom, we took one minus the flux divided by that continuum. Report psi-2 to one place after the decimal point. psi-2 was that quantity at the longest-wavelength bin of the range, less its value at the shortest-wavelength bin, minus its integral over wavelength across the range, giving 0.5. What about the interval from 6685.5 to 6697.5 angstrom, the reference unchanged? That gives -0.1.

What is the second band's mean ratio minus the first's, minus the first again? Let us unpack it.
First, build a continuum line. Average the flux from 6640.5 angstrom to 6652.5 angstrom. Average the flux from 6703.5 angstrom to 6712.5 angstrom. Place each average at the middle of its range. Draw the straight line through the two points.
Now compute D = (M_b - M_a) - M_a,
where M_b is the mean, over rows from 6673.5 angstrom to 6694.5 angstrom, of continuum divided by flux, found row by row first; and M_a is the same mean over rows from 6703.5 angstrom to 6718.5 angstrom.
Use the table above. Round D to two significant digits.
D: -0.95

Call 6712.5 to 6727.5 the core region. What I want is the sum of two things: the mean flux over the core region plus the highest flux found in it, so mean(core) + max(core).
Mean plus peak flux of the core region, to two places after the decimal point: 4.11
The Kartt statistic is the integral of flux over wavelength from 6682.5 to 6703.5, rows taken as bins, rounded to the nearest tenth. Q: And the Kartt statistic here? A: 42.7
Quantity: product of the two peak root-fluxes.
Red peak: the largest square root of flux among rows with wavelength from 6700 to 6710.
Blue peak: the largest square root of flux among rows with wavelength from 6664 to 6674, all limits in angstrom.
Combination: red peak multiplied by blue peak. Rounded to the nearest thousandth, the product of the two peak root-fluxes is 2.128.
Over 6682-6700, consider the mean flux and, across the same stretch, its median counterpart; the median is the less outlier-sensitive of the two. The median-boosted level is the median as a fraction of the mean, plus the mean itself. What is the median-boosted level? 3.04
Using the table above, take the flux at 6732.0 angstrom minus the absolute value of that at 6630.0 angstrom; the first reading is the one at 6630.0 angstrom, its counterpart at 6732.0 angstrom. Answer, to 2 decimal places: 0.10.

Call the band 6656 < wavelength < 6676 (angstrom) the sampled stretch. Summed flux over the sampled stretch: 14.8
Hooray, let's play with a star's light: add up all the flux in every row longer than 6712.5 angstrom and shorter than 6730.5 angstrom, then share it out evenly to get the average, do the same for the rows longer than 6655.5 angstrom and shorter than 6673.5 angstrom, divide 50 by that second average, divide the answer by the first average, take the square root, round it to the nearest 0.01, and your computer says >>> 3.37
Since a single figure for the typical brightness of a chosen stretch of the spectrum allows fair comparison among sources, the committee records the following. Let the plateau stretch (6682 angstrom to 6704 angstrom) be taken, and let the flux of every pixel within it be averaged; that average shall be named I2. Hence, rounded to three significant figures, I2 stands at 2.03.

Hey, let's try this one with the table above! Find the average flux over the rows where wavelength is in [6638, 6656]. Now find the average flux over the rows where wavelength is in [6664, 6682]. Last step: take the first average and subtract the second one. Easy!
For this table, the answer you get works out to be 0.02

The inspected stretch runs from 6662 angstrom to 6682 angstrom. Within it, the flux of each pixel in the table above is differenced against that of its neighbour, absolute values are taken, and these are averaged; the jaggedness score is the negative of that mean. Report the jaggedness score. -0.103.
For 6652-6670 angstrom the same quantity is -0.106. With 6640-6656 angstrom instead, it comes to -0.160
